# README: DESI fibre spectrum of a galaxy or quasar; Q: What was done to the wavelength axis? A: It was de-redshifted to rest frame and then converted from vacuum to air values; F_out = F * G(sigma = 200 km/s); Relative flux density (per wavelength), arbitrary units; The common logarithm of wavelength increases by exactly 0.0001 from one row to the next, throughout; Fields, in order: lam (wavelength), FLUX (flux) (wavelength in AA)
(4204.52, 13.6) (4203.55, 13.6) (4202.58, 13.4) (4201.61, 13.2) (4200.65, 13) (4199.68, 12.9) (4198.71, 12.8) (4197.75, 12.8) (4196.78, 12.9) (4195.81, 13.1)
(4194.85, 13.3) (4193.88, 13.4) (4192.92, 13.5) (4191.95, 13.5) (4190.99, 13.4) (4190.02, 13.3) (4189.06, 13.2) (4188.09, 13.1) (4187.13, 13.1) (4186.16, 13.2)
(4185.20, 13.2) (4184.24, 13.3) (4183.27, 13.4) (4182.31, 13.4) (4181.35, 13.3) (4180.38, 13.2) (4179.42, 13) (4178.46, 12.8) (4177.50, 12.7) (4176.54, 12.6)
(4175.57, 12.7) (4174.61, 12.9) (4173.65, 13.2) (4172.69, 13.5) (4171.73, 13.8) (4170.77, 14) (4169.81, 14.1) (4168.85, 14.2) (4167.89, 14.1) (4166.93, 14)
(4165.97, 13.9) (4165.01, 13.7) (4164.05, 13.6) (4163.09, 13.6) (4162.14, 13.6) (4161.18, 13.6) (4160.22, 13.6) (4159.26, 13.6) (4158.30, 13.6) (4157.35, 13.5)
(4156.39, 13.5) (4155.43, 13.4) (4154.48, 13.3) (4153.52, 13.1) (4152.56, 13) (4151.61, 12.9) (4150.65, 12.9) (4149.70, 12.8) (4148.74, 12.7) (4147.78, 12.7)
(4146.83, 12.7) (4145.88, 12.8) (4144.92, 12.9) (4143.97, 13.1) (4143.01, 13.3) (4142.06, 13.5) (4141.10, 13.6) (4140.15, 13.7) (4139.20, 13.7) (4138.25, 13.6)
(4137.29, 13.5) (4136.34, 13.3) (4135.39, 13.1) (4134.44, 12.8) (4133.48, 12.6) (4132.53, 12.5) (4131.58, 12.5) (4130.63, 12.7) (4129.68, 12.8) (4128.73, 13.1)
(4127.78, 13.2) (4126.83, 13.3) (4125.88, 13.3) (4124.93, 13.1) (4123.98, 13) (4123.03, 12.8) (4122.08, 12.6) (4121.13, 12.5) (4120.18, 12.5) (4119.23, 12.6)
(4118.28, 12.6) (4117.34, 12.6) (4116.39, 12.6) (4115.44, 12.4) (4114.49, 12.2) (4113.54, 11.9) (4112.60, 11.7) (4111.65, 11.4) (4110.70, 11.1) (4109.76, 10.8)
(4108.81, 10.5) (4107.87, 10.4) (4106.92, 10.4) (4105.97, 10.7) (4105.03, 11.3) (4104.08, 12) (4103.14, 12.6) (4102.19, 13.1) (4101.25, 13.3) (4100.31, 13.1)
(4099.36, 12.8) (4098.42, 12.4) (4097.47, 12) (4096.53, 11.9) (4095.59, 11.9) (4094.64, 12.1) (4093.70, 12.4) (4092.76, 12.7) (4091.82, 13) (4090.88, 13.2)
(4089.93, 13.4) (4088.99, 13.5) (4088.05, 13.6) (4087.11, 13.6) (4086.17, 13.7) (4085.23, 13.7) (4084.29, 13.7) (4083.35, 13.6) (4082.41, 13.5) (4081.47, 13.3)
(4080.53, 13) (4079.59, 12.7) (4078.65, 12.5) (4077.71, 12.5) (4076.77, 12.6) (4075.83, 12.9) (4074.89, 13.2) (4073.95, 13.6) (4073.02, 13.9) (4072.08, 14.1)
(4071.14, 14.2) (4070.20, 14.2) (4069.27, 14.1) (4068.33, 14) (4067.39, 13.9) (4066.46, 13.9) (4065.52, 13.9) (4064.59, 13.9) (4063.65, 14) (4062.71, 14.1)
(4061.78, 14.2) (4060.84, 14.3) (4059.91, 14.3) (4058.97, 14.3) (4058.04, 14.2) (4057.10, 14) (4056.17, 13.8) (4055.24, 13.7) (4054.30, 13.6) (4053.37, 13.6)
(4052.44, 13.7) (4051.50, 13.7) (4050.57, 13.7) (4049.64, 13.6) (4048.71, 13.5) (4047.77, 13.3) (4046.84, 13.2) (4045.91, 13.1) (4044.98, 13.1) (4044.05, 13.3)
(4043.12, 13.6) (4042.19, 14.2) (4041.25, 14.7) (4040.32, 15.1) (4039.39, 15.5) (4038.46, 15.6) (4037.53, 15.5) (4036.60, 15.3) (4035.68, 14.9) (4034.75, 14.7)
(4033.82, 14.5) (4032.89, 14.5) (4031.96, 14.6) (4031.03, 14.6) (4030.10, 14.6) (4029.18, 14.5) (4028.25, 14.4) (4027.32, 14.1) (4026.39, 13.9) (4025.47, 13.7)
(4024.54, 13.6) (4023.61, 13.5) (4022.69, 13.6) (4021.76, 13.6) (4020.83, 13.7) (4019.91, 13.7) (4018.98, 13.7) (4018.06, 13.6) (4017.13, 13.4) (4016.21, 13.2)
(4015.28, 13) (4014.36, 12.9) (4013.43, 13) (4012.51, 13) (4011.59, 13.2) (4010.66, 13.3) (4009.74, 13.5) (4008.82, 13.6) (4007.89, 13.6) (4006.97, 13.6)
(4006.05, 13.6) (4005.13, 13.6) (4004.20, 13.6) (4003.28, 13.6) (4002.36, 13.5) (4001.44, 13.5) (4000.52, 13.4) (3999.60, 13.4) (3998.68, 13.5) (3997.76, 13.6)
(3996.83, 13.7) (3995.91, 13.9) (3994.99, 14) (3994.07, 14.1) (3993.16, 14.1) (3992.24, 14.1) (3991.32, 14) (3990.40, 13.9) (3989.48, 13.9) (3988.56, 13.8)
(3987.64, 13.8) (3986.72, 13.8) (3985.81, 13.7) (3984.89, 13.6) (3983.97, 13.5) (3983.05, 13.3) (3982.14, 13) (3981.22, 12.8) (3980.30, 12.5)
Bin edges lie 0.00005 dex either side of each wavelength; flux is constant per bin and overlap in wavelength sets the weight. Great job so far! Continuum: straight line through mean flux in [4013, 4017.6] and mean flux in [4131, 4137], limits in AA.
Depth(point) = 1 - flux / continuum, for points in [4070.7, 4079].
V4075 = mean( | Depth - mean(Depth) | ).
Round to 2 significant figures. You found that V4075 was 0.046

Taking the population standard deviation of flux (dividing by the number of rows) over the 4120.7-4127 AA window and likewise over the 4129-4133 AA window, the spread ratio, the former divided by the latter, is 2.3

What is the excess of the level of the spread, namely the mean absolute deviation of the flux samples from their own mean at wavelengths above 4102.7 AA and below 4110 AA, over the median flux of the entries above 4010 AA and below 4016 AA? -12.3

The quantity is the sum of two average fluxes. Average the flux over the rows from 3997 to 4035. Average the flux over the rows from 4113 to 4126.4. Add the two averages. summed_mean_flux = 26.3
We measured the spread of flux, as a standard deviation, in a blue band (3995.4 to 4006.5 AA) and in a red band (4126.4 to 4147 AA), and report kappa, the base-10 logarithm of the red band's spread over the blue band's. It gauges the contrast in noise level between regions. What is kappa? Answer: 0.5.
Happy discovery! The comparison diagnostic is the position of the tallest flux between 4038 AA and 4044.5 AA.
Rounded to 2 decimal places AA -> 4038.46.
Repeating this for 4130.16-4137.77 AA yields 4137.29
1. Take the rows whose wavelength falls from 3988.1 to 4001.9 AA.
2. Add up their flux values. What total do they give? 207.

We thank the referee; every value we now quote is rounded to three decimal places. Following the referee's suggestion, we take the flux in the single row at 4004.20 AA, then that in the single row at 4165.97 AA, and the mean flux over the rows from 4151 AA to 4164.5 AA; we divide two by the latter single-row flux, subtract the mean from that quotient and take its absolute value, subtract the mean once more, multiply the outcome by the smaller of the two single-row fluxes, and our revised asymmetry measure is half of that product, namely -0.978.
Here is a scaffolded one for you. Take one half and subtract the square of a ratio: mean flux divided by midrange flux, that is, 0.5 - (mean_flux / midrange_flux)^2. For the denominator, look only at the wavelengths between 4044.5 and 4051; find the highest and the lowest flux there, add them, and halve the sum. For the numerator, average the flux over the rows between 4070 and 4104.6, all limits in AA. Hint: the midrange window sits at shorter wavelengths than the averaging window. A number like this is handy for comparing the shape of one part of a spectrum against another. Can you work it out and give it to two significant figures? -0.45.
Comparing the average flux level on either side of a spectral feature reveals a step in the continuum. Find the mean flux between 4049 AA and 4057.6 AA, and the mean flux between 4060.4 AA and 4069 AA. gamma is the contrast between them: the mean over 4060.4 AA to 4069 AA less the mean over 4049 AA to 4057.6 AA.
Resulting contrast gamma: 0.3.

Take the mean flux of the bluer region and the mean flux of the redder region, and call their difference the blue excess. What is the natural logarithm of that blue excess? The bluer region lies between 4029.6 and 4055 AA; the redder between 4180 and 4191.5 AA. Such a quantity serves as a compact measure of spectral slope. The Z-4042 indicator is -0.1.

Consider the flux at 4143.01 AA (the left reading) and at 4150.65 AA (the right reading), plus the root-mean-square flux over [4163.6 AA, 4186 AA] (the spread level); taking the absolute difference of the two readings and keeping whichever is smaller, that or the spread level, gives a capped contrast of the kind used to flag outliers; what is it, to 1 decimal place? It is 0.4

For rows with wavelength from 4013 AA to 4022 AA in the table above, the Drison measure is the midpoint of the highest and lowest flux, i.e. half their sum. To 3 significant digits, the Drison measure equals 13.3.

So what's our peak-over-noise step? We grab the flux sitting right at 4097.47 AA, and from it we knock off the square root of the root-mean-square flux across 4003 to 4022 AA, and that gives 8.34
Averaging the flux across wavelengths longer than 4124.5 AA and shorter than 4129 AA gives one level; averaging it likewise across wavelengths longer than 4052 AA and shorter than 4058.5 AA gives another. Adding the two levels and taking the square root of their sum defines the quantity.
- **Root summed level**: 5.20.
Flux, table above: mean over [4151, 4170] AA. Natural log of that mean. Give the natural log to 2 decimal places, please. 2.61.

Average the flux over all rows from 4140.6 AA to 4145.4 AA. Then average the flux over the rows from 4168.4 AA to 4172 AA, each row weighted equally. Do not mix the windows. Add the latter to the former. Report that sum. 27.3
